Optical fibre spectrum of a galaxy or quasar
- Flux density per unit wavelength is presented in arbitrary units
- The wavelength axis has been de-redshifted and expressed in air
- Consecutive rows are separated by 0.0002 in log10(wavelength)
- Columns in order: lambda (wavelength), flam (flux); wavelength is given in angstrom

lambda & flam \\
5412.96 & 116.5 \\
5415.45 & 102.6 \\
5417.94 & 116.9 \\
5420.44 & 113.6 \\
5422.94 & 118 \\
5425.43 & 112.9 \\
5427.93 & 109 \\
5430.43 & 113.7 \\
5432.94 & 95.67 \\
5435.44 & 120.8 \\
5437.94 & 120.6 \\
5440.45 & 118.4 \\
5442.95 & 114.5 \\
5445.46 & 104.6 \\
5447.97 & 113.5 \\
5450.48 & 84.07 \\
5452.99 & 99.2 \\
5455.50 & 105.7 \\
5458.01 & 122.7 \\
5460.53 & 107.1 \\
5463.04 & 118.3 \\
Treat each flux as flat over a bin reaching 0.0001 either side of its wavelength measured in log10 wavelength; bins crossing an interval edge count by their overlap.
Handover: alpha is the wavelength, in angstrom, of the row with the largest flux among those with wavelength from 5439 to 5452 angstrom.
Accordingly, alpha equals 5440.45 angstrom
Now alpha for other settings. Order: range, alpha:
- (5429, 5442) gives 5435.44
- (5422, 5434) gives 5422.94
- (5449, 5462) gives 5458.01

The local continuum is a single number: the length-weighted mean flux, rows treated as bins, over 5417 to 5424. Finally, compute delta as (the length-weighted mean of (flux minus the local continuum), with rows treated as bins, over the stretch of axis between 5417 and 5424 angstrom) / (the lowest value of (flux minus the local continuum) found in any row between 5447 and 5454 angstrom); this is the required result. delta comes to 0.0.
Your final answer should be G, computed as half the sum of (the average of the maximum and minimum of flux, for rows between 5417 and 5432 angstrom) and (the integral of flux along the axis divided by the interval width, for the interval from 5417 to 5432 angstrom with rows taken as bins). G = 114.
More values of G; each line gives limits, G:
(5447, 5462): 104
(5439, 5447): 112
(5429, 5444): 111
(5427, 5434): 105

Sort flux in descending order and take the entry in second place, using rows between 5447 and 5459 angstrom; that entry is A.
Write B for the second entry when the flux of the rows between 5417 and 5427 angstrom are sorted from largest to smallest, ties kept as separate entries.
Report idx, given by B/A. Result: 1.03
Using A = 113.5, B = 116.9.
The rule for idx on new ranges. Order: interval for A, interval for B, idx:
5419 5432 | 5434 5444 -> 1.06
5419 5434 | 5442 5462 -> 1.01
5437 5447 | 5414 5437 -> 1.00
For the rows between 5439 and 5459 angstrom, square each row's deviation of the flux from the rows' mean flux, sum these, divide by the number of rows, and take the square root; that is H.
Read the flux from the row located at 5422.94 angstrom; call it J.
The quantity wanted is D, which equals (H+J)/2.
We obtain 65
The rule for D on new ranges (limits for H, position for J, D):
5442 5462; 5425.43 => 62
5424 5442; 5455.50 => 57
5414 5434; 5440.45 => 63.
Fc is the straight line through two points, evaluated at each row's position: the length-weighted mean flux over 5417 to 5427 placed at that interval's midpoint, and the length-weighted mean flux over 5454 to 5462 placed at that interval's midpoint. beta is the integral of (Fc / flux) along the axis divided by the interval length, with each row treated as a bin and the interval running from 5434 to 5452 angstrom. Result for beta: 1.04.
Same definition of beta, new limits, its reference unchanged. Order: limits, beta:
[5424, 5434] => 1.06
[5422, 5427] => 1.00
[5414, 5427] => 1.02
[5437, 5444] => 0.96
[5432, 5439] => 1.02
